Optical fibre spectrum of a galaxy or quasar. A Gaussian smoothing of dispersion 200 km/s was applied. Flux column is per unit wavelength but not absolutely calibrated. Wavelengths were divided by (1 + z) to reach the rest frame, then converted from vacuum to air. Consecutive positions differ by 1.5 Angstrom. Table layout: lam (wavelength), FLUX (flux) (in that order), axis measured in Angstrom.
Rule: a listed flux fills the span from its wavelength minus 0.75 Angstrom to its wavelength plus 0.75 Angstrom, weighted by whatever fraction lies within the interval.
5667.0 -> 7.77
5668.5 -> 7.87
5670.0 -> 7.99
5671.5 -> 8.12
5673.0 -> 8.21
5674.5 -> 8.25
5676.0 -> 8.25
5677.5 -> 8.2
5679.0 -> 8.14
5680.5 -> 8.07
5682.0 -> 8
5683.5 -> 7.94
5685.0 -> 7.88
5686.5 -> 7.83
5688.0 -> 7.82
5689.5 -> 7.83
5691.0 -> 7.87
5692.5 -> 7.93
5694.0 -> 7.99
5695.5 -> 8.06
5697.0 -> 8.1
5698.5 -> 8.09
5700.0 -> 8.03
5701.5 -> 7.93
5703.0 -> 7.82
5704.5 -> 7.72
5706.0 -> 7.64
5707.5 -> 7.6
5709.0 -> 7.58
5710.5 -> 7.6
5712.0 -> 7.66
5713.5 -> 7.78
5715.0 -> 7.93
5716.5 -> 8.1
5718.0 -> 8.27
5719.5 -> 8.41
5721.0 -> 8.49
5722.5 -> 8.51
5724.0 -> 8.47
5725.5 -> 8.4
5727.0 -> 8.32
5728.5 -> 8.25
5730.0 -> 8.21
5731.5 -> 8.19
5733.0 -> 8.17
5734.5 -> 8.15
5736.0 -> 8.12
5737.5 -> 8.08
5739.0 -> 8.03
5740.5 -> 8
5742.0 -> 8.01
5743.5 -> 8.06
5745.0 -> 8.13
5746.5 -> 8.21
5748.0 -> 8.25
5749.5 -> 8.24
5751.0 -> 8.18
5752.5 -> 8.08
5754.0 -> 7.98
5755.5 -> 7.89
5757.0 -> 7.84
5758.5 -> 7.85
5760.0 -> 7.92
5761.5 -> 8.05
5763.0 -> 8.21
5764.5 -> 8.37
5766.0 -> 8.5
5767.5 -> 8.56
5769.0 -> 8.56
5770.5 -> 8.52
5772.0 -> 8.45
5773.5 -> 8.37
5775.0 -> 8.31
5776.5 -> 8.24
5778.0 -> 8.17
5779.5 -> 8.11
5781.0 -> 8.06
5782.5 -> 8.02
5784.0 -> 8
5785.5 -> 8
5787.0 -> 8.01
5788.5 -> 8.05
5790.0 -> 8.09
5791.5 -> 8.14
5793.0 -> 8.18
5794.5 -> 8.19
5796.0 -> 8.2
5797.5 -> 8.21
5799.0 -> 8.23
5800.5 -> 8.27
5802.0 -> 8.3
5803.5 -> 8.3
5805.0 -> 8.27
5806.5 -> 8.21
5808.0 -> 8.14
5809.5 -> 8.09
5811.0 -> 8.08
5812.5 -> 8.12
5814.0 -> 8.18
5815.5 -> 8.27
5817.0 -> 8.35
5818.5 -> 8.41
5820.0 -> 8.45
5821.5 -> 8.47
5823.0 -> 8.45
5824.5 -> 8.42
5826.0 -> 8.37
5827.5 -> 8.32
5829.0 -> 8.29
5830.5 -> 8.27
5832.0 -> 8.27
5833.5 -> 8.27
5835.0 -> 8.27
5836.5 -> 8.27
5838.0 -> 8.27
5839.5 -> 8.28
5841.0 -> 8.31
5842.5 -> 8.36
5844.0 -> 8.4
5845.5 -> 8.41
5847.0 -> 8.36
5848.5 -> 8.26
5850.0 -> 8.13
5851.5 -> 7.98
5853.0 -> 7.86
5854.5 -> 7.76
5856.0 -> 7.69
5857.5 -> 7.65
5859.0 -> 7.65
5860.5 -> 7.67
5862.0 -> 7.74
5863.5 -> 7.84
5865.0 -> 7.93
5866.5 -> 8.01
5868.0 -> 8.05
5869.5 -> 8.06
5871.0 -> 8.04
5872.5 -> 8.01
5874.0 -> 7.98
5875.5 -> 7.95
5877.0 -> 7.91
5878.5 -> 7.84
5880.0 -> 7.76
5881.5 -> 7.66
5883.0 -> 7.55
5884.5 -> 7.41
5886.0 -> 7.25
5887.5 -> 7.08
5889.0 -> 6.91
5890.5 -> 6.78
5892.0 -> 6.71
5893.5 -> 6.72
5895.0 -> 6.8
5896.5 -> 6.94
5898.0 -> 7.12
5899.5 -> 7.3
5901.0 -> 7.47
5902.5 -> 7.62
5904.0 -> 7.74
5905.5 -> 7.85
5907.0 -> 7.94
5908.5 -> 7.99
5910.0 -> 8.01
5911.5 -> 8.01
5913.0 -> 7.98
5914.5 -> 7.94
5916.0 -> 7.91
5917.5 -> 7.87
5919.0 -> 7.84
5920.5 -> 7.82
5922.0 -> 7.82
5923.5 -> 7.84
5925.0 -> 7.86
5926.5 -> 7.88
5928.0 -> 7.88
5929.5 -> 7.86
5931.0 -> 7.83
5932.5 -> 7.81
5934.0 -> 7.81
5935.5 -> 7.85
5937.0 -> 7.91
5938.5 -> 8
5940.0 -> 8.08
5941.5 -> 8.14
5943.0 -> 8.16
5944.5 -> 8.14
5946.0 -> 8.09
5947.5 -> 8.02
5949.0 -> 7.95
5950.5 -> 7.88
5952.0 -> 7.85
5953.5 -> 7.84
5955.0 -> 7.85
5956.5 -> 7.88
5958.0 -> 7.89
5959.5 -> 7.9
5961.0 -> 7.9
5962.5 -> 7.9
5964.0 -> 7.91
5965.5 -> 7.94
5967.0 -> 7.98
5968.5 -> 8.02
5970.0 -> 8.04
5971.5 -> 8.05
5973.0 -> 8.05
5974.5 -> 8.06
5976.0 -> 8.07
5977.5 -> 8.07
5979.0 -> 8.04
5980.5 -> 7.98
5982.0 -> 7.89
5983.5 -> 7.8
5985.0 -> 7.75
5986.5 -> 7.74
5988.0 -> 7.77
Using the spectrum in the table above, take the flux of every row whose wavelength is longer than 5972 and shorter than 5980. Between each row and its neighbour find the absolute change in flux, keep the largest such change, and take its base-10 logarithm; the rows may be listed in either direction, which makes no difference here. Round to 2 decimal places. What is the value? -1.52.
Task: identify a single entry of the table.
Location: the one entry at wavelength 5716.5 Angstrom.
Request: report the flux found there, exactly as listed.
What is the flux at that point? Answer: 8.1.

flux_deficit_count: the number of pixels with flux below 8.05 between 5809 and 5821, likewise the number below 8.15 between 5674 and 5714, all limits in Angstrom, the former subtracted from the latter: 24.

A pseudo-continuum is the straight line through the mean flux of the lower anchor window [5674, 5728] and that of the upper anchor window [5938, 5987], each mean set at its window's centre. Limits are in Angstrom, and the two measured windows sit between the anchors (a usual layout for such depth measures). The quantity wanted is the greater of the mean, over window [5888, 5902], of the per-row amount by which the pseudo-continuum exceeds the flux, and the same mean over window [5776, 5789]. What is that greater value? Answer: 1.0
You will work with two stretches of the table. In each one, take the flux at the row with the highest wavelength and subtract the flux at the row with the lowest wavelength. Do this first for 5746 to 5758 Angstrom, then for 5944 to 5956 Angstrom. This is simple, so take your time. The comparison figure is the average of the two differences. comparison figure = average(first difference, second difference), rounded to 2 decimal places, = -0.33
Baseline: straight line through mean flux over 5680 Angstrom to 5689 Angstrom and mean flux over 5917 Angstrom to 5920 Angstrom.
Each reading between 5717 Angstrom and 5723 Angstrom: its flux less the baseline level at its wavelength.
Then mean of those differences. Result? 0.5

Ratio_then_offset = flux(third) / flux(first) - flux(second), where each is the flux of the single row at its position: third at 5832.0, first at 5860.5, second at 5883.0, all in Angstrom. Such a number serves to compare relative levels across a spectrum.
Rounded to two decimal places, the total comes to -6.47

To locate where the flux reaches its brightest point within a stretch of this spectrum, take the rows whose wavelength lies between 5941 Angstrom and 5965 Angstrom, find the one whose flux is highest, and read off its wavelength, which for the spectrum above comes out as 5943.0 Angstrom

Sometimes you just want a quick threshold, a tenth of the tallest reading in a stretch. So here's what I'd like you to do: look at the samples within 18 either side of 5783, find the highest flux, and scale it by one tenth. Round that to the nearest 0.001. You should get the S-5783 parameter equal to 0.856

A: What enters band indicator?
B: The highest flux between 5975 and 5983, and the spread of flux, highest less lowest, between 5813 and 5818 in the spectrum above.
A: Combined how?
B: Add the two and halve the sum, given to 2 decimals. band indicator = 4.12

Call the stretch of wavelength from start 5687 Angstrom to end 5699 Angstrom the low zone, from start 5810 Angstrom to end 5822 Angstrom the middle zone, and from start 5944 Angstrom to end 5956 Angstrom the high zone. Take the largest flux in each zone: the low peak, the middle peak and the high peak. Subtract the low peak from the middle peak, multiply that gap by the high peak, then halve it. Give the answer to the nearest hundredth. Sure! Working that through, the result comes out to 1.51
